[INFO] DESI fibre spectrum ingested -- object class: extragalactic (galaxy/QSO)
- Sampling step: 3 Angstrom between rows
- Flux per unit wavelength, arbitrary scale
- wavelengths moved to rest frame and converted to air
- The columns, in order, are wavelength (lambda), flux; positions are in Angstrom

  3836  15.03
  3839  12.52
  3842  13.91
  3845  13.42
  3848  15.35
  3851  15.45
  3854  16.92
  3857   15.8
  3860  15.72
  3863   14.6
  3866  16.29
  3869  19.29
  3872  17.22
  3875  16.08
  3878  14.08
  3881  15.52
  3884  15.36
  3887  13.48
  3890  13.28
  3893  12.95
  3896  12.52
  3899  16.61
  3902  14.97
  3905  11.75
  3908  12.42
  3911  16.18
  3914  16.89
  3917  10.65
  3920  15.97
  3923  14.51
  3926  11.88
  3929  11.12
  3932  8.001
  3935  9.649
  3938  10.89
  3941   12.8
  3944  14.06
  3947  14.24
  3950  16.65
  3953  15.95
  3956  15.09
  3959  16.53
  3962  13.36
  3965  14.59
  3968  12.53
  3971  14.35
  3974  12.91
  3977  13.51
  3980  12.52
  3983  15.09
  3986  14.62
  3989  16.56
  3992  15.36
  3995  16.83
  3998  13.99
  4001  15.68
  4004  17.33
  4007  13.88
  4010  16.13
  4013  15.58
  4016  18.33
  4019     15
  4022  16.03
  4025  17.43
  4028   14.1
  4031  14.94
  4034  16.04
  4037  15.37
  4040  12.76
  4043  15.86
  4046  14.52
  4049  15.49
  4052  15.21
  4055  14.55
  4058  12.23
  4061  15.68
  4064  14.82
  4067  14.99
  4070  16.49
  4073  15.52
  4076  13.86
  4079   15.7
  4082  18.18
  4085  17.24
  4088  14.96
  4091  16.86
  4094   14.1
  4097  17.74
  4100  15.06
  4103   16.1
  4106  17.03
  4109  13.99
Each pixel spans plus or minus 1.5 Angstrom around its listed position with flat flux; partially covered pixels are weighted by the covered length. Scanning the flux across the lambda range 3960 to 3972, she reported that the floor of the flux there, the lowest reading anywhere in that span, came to 12.53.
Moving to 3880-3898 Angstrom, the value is 12.52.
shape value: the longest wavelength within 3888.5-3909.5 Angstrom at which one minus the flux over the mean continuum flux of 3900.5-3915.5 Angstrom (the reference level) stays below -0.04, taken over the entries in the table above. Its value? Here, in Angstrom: 3899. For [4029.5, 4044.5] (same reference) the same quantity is 4043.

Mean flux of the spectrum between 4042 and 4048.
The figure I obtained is 15.2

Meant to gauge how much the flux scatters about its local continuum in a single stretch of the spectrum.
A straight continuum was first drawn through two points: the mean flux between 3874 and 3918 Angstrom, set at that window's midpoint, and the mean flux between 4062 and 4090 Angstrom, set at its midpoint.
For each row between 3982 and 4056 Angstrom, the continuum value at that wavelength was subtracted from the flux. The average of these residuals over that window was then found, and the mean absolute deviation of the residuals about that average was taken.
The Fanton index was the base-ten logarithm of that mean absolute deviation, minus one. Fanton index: -1.01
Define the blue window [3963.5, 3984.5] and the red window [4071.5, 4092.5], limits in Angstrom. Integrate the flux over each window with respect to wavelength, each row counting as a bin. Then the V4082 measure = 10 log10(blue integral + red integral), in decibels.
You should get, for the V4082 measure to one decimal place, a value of 27.9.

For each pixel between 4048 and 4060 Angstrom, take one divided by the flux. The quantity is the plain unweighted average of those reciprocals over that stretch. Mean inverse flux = 0.070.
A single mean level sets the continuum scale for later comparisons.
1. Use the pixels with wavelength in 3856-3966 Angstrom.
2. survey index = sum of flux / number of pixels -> 14.2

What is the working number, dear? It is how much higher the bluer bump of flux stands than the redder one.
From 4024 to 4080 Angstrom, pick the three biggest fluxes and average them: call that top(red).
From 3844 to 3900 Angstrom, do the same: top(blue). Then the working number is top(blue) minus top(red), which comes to 1.2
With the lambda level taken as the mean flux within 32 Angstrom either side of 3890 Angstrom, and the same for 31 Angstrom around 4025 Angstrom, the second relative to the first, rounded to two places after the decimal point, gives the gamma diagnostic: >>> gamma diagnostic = 1.04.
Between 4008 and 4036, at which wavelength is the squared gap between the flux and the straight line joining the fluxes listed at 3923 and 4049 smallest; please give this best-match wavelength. 4019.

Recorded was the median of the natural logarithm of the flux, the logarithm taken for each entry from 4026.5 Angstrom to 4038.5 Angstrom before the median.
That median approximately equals 2.72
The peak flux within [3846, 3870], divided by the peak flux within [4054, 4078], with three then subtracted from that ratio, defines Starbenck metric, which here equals -1.83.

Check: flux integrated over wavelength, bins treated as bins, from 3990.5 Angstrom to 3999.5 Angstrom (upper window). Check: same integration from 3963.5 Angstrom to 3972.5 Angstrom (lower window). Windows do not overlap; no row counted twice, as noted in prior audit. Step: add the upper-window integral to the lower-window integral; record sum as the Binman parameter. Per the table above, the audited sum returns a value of 263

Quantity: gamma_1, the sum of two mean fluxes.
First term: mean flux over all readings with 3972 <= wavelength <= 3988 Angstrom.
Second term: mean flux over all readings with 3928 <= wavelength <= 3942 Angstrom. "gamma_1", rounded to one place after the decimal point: 24.2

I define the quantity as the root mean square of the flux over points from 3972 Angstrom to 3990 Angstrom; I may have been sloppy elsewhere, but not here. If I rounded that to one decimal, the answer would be 14.3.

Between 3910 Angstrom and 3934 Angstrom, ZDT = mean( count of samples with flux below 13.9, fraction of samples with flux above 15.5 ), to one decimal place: 2.2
